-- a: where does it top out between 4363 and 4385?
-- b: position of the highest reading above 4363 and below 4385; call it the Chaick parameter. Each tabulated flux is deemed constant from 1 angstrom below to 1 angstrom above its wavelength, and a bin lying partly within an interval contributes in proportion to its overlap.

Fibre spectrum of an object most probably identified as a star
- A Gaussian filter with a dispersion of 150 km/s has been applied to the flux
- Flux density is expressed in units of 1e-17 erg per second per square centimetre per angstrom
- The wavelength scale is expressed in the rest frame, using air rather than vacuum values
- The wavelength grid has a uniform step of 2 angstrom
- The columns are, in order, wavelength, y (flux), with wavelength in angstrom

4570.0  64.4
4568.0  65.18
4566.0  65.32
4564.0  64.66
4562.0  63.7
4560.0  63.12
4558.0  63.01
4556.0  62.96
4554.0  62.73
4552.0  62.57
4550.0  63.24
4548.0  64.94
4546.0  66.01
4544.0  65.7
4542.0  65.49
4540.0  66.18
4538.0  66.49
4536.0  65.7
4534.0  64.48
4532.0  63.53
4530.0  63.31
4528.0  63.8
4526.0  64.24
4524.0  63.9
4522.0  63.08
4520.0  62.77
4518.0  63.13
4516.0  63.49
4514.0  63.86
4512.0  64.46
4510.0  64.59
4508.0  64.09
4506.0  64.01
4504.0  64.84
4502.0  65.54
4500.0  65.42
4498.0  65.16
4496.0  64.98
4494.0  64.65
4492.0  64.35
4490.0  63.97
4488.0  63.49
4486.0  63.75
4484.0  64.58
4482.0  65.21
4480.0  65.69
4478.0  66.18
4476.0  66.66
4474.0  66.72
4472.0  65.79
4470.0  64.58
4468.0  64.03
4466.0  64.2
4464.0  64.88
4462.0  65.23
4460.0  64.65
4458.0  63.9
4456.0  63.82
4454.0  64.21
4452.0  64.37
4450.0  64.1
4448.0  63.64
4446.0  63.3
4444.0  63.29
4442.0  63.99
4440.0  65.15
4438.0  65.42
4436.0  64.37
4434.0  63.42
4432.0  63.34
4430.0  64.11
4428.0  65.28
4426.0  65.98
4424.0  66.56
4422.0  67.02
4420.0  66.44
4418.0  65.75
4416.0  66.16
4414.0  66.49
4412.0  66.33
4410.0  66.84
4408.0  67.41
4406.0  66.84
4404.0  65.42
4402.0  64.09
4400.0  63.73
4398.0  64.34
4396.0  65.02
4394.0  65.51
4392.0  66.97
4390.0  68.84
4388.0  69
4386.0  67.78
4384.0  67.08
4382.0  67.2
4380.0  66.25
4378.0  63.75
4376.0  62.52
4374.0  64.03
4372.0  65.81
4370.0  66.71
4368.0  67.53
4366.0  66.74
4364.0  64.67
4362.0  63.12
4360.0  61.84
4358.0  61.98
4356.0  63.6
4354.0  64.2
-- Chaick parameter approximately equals 4368.0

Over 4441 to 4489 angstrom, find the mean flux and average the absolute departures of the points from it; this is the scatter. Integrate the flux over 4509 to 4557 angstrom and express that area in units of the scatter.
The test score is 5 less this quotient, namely -3822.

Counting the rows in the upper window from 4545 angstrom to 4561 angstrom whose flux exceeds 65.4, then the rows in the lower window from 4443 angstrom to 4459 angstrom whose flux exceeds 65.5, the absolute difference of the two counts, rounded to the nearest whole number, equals 1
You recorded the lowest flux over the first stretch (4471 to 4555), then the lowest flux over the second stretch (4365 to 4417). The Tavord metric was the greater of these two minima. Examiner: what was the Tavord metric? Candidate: 62.6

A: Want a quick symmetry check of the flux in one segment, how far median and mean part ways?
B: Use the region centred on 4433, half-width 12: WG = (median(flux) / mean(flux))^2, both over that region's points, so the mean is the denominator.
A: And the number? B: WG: 1.00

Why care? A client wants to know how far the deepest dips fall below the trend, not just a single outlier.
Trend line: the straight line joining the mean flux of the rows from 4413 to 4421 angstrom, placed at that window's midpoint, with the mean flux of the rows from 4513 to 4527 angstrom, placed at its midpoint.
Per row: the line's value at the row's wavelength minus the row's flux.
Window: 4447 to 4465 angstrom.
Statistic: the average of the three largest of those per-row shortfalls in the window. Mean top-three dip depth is 1.5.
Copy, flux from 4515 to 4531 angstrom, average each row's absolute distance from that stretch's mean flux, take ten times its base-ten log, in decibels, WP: -4.1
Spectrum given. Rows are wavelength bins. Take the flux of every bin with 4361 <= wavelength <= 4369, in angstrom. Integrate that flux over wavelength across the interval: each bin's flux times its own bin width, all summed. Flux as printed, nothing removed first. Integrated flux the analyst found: 524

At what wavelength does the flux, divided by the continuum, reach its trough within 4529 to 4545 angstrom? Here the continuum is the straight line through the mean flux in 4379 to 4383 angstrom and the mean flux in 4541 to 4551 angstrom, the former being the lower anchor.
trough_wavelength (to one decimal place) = 4530.0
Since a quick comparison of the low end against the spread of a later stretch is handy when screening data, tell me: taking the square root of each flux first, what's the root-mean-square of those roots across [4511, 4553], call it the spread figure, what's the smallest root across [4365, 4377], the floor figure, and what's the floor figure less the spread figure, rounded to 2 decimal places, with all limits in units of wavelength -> -0.11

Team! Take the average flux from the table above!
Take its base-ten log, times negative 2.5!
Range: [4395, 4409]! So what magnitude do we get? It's -4.54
